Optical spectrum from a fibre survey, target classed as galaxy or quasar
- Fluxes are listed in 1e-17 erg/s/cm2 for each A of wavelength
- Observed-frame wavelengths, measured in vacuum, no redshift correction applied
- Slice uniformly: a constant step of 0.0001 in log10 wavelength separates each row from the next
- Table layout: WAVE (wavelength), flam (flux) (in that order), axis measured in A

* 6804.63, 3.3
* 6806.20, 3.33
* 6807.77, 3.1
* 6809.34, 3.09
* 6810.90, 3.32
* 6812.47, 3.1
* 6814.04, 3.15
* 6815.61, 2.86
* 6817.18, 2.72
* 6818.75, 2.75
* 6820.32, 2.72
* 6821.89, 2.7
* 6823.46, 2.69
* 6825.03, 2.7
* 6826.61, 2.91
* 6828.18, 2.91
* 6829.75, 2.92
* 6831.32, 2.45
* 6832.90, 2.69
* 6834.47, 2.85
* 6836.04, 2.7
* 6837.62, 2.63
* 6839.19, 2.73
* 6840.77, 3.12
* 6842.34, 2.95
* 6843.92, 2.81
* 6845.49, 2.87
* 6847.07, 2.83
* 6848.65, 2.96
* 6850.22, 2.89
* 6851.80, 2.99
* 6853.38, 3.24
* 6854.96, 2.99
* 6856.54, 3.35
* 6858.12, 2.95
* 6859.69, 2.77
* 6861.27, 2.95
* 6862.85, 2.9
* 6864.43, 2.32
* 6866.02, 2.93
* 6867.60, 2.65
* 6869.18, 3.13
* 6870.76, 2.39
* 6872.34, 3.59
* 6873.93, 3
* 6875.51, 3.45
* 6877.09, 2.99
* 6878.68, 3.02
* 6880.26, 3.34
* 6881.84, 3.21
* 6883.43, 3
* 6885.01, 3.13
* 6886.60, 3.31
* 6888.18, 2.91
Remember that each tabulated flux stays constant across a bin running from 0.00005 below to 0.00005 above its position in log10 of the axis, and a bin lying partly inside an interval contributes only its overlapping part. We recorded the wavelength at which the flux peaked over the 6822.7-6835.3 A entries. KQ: 6829.75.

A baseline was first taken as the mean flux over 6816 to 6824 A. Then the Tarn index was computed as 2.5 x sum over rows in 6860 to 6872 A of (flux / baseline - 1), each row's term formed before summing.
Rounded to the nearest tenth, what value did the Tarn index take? 0.2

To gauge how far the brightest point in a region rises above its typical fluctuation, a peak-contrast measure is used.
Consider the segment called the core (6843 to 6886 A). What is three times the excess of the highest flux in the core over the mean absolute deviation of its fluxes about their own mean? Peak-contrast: 10.2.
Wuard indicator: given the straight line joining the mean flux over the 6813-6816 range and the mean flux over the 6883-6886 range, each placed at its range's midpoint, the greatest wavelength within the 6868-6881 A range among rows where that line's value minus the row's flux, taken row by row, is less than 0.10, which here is 6880.26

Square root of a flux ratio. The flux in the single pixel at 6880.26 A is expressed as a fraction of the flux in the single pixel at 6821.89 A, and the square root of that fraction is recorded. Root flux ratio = 1.11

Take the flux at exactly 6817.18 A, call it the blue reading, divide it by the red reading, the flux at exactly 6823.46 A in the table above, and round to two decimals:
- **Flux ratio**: 1.01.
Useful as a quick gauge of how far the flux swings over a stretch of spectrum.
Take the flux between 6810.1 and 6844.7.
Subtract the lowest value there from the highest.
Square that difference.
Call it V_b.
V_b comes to 0.76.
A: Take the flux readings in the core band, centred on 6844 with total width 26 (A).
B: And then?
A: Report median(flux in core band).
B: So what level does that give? 2.87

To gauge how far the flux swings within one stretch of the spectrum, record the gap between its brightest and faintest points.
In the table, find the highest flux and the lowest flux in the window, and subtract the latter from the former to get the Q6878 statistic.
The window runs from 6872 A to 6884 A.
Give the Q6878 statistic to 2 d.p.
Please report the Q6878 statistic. 0.60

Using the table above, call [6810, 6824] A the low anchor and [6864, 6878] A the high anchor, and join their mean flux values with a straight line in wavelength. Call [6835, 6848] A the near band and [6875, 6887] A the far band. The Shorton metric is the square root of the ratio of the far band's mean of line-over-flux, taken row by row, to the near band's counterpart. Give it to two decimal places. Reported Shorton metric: 0.95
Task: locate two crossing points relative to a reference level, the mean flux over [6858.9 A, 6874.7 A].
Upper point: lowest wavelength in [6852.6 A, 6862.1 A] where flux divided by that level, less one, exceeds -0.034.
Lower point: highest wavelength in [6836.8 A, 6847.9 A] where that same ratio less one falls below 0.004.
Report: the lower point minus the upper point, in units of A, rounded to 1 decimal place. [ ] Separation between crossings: -6.3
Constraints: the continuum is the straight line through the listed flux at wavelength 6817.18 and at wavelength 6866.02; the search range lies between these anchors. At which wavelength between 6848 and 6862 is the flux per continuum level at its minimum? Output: 6859.69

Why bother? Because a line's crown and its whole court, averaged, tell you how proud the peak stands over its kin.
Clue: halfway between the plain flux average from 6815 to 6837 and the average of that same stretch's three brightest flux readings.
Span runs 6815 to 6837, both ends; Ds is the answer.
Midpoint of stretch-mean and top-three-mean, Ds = 2.83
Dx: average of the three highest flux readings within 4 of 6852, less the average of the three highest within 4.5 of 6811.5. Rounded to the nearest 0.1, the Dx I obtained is -0.1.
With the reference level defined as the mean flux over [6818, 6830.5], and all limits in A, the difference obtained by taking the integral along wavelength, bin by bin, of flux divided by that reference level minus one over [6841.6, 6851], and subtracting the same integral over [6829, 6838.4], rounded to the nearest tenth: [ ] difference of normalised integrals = 0.6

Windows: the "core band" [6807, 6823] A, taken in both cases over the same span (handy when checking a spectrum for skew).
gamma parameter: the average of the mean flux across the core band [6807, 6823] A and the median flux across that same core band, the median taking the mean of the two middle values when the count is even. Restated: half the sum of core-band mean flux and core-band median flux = 2.96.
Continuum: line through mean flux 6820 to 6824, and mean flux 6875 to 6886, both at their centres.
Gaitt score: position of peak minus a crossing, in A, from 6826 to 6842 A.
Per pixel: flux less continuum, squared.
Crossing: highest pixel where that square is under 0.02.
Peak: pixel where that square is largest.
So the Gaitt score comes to -7.9 A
